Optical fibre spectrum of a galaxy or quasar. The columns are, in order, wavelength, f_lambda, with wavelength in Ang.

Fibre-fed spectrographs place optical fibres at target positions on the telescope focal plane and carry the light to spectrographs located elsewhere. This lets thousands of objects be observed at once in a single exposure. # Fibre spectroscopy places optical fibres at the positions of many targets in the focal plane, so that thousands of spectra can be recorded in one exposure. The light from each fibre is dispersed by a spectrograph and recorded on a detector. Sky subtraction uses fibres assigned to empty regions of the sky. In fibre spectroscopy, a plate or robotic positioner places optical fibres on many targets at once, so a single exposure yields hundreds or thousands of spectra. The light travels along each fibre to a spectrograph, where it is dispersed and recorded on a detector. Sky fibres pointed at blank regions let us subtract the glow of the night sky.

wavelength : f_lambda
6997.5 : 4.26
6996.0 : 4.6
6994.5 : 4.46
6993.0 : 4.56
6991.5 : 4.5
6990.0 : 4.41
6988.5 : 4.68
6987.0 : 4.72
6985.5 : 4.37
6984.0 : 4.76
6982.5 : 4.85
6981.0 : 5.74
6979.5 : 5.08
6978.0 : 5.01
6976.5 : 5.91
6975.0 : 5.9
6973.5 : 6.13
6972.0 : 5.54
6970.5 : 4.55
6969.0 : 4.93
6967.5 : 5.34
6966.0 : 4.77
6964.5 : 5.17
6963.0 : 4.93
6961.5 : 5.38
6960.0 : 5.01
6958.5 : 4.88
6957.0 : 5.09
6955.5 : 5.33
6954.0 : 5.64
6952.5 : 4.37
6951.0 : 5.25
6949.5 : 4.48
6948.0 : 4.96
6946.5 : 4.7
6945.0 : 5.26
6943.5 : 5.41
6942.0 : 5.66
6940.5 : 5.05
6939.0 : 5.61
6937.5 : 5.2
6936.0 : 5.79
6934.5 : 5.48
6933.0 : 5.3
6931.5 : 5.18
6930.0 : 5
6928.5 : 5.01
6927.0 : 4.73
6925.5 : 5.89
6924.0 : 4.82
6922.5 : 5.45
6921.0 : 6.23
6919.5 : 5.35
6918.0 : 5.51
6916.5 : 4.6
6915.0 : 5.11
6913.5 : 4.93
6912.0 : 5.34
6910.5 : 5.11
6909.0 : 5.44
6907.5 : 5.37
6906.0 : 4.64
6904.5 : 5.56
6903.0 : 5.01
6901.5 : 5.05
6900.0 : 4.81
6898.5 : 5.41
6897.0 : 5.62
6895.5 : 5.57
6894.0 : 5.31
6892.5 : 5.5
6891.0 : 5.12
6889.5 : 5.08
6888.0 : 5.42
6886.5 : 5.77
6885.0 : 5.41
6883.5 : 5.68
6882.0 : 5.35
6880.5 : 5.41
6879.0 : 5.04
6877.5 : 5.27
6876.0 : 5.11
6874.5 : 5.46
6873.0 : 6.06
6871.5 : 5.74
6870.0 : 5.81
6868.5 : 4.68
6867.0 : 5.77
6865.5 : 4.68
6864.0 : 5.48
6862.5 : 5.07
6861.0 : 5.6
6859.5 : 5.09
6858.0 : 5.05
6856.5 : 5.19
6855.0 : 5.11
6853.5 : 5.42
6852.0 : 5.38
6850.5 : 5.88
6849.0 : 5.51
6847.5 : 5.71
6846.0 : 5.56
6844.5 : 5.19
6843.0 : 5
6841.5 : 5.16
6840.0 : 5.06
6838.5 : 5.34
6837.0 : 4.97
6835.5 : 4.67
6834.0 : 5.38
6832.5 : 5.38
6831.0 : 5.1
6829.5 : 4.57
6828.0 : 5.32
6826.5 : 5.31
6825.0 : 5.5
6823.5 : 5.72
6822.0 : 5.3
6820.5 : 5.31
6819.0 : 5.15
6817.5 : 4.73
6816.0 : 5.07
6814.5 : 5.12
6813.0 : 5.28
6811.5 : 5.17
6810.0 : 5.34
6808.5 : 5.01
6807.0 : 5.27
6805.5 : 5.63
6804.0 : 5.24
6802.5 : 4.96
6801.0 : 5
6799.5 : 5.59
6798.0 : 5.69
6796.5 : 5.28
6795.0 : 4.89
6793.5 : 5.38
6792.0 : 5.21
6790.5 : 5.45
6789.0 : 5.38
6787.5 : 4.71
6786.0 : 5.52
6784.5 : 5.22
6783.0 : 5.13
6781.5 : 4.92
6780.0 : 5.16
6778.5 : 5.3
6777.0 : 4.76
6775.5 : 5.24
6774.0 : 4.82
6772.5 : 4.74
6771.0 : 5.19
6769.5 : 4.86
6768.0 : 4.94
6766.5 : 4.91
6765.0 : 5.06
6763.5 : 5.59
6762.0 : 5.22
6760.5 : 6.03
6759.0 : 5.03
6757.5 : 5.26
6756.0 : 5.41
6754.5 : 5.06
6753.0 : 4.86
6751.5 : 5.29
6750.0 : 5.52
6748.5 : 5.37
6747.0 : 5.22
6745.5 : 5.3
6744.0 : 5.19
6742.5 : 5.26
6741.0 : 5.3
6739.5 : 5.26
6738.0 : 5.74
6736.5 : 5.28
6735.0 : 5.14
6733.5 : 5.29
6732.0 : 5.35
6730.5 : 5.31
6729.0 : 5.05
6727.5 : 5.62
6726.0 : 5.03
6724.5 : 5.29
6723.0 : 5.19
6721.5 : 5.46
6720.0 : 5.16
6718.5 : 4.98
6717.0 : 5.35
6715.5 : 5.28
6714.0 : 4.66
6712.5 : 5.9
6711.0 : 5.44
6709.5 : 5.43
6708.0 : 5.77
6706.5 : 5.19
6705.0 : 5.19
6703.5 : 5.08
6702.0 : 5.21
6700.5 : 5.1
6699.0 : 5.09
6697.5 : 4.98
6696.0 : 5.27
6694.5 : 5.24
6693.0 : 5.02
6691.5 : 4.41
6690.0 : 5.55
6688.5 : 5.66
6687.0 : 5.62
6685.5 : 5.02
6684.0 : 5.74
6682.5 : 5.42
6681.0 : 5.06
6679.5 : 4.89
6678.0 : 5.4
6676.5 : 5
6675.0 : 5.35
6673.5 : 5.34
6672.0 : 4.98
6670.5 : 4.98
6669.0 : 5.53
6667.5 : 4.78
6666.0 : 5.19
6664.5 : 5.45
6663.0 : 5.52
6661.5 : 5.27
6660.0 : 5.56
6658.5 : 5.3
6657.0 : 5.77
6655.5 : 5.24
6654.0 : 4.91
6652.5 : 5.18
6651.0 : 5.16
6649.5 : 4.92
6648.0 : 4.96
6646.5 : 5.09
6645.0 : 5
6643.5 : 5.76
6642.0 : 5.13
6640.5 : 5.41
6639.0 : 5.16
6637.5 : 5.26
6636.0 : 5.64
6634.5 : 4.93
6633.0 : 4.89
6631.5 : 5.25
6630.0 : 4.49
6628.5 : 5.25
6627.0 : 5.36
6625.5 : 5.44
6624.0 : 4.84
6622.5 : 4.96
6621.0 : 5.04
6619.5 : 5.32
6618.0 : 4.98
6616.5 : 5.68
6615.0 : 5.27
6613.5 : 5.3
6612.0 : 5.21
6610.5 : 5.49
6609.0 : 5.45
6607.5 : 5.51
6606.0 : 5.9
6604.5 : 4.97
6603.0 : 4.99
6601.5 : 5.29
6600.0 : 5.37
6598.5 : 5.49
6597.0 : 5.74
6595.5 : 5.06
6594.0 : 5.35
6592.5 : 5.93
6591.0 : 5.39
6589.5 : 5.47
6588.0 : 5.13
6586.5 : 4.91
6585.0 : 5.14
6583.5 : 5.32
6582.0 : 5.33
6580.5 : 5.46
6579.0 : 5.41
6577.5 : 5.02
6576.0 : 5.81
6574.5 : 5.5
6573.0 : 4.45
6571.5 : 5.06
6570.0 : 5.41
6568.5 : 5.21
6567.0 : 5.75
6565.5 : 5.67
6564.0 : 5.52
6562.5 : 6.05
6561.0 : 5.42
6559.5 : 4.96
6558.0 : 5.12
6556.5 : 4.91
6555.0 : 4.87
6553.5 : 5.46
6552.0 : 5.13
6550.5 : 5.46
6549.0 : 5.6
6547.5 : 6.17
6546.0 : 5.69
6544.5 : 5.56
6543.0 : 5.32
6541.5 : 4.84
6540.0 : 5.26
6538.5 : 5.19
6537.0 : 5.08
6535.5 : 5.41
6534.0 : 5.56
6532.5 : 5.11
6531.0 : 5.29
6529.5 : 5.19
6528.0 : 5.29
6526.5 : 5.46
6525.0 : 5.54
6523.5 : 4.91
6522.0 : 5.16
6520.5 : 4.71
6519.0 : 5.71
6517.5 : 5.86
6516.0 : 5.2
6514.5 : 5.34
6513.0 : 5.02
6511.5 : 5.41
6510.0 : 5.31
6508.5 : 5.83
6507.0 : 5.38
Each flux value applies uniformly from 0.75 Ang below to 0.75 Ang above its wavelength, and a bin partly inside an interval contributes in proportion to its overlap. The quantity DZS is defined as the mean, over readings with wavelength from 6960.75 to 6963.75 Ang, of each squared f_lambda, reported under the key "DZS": 26.6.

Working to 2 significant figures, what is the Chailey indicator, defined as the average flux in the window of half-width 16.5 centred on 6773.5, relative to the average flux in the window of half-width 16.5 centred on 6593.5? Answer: 0.96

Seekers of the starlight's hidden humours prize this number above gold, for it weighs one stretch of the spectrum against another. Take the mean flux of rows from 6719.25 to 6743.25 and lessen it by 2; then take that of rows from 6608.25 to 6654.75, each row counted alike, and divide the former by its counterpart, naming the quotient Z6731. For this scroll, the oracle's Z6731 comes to 0.64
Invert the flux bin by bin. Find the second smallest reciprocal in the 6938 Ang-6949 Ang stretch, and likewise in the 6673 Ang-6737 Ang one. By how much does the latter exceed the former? -0.0049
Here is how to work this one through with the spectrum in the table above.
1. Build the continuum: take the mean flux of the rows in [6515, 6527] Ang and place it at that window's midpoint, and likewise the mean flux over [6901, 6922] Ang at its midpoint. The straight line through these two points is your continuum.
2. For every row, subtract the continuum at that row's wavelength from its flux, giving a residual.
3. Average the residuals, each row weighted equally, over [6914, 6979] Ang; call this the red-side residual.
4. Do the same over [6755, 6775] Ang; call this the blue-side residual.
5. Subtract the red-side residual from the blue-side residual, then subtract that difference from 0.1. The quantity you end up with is 0.21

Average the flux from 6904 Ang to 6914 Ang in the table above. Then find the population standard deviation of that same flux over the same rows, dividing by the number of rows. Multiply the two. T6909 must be 1.56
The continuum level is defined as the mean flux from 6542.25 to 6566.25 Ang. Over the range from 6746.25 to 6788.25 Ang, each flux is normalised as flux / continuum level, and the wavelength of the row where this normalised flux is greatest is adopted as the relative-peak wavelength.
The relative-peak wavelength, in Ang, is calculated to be 6760.5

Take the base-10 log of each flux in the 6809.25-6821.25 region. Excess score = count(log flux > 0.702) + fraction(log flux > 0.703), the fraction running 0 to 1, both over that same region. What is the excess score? 7.9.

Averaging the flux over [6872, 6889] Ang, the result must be 5.45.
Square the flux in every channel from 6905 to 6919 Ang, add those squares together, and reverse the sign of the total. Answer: -237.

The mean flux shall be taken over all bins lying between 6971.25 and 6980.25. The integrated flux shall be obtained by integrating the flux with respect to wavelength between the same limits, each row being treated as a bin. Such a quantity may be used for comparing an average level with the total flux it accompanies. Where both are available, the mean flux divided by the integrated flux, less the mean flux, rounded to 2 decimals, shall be -5.48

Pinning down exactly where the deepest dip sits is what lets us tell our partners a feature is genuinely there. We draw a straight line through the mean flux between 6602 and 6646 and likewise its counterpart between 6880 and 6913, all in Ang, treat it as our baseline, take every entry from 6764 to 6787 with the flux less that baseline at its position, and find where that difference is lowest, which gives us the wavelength 6772.5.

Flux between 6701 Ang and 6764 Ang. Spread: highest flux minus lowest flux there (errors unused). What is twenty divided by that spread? 14.6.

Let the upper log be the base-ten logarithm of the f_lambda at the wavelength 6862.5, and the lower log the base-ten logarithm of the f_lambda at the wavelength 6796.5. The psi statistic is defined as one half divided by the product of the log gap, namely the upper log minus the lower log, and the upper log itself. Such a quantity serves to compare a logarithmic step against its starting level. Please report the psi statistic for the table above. -40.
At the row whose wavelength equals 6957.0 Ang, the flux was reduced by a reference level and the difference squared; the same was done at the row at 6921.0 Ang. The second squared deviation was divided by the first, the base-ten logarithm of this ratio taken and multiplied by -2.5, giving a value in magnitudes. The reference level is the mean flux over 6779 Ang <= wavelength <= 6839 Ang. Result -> -4.7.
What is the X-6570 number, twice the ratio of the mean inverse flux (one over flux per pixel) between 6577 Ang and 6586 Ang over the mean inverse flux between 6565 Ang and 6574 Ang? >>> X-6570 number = 1.98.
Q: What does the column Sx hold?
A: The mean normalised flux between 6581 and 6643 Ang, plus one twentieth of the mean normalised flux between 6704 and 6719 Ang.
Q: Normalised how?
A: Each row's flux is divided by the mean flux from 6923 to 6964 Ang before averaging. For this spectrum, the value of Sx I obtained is 1.07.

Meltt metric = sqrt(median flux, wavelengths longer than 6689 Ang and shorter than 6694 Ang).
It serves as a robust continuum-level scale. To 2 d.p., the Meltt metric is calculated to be 2.24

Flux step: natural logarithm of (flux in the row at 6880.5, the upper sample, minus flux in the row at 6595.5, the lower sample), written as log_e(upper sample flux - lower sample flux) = -1.0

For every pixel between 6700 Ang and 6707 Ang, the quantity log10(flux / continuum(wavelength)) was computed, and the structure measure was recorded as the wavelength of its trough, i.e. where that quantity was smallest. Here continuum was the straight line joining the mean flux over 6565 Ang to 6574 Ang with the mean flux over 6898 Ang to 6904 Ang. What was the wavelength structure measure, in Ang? 6703.5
